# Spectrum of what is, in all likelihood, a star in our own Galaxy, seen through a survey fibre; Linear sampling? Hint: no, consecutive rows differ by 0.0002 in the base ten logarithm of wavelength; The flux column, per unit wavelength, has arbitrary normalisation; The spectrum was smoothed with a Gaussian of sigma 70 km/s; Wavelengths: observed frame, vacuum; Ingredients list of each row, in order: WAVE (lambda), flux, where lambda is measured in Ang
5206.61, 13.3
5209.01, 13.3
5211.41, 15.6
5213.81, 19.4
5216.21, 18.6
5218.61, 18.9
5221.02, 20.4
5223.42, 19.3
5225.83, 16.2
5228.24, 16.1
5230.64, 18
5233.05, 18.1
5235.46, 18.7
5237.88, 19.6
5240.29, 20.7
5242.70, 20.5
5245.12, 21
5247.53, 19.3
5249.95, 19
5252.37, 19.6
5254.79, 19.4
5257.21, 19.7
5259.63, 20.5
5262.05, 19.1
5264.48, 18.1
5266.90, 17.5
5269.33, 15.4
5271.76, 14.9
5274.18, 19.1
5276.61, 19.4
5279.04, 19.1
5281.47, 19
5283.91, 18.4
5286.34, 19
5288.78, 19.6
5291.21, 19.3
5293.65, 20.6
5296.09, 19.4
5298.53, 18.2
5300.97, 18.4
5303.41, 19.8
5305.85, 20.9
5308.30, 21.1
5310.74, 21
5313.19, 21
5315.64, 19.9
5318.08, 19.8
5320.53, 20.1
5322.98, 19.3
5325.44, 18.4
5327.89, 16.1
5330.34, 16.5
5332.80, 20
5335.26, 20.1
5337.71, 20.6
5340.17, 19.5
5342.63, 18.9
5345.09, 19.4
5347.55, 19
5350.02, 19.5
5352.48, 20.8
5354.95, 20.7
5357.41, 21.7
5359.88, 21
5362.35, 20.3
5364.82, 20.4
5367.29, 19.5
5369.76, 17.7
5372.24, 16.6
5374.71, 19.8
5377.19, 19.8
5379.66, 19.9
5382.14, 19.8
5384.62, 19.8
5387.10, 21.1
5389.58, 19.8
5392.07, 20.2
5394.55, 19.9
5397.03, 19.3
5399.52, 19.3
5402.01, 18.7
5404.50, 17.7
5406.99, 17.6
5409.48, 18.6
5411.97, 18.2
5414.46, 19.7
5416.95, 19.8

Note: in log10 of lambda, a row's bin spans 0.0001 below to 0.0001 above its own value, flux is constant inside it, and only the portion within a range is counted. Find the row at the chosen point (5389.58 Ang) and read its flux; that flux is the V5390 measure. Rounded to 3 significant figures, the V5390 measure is 19.8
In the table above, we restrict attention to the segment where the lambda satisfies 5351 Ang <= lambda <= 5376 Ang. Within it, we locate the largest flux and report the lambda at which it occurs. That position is 5357.41 Ang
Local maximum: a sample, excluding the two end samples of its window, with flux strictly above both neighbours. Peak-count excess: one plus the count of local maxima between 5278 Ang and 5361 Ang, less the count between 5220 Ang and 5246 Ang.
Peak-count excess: 8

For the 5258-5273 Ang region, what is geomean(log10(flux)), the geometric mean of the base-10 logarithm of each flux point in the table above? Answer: 1.241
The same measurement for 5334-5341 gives 1.302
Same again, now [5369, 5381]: 1.272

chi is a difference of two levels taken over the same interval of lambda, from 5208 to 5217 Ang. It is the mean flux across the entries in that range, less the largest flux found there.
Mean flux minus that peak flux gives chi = -2.7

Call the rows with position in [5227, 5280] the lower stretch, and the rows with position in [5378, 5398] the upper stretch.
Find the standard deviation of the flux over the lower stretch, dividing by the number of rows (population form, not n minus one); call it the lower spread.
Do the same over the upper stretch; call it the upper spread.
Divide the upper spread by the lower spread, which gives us 0.31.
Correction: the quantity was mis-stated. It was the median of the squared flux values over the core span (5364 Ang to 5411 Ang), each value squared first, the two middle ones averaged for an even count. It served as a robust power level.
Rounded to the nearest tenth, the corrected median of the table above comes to 392.0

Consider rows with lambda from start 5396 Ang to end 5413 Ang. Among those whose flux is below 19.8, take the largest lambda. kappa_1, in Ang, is 5411.97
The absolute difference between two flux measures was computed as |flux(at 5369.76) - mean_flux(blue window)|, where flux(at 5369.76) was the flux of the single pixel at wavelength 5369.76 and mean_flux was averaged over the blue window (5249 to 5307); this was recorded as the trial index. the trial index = 1.2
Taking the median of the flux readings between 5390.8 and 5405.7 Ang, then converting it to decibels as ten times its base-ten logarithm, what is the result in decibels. 12.9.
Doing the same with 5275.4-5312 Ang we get 12.9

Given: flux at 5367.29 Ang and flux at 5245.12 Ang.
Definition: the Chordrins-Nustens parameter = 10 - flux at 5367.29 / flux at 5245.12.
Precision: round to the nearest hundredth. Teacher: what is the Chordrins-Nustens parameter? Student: 9.07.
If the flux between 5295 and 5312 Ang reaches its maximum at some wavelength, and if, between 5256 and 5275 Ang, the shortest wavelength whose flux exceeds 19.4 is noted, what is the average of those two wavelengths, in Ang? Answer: 5282.8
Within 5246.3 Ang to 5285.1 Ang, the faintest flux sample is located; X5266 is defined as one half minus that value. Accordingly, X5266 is -14.4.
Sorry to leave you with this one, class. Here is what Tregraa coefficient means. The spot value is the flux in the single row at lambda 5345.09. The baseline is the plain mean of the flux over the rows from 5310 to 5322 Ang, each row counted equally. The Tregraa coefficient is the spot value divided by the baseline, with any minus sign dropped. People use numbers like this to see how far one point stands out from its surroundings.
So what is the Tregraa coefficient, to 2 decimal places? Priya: 0.95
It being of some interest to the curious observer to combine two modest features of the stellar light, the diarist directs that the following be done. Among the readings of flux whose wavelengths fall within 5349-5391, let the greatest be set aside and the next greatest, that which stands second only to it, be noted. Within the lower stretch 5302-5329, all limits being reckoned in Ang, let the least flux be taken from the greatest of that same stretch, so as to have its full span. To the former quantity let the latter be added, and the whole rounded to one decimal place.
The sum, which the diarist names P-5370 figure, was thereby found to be 26.1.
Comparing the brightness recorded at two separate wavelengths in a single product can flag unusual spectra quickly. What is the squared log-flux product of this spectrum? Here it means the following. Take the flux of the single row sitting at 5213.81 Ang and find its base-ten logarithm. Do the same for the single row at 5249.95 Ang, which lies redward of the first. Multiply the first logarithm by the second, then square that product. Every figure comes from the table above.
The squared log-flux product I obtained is 2.71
